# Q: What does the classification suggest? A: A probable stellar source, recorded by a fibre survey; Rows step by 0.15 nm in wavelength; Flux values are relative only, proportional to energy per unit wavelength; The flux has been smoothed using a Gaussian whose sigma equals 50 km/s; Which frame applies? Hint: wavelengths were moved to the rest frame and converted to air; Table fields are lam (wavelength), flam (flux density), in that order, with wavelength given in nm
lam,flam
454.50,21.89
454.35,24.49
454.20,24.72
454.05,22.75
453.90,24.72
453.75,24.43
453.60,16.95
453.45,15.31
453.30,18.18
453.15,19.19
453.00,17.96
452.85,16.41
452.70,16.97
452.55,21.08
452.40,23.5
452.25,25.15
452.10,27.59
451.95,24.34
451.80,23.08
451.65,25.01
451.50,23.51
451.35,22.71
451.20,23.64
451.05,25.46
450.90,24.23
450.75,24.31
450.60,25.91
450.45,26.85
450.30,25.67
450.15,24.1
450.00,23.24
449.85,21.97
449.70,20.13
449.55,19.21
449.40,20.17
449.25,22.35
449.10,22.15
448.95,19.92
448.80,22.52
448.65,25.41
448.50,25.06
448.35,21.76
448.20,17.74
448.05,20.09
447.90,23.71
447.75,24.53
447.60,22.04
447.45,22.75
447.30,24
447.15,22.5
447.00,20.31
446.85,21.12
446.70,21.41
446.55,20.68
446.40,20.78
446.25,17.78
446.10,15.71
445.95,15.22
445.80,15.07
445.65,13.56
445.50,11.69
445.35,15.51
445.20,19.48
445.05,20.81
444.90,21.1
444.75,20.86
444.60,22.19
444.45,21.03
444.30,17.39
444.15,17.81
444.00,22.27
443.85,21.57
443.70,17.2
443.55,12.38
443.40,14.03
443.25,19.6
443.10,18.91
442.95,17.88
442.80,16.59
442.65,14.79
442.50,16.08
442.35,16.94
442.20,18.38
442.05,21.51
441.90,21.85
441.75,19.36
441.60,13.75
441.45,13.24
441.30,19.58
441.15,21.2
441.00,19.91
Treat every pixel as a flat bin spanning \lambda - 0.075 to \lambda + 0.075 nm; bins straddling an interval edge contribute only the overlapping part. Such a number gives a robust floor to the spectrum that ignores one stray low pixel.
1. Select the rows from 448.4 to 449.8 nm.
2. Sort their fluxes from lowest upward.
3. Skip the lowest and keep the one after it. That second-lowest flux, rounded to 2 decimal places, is 19.92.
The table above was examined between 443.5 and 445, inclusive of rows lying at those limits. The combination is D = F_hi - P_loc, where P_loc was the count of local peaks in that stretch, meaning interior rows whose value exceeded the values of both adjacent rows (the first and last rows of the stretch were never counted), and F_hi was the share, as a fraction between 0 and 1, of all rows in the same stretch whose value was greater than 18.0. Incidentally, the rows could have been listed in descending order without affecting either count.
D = -1.4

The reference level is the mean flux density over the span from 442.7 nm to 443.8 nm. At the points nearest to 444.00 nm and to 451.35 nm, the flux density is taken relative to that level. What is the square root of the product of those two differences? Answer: 5.8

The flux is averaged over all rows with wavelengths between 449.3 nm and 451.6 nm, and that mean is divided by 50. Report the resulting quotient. 0.468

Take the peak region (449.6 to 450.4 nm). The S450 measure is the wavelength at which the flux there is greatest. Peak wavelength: 450.30 nm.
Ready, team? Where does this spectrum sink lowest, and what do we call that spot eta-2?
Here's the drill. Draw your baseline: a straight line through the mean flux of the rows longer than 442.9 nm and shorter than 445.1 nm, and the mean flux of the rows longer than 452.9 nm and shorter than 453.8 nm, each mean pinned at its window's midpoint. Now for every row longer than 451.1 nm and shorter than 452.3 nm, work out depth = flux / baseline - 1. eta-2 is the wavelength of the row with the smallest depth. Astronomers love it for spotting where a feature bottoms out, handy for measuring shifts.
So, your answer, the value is 451.35 nm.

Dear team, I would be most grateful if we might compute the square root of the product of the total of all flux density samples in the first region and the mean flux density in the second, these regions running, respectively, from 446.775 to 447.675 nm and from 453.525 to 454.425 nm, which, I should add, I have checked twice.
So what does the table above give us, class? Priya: 55.3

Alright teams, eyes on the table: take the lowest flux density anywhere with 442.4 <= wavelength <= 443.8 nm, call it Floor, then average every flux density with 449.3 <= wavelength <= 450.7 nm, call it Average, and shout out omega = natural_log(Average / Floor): 0.62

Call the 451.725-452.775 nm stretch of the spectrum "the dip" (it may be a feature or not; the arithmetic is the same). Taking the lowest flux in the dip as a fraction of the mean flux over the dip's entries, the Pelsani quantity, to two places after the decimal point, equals 0.73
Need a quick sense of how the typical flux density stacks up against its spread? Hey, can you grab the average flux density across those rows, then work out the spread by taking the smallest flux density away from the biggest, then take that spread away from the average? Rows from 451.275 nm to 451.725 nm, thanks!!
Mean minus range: 21.4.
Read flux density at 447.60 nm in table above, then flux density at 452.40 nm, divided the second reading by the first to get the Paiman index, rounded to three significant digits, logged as 1.07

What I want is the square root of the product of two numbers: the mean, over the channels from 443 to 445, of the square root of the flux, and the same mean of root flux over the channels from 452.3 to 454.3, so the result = 4.41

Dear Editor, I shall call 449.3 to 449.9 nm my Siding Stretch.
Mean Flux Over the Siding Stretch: 20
